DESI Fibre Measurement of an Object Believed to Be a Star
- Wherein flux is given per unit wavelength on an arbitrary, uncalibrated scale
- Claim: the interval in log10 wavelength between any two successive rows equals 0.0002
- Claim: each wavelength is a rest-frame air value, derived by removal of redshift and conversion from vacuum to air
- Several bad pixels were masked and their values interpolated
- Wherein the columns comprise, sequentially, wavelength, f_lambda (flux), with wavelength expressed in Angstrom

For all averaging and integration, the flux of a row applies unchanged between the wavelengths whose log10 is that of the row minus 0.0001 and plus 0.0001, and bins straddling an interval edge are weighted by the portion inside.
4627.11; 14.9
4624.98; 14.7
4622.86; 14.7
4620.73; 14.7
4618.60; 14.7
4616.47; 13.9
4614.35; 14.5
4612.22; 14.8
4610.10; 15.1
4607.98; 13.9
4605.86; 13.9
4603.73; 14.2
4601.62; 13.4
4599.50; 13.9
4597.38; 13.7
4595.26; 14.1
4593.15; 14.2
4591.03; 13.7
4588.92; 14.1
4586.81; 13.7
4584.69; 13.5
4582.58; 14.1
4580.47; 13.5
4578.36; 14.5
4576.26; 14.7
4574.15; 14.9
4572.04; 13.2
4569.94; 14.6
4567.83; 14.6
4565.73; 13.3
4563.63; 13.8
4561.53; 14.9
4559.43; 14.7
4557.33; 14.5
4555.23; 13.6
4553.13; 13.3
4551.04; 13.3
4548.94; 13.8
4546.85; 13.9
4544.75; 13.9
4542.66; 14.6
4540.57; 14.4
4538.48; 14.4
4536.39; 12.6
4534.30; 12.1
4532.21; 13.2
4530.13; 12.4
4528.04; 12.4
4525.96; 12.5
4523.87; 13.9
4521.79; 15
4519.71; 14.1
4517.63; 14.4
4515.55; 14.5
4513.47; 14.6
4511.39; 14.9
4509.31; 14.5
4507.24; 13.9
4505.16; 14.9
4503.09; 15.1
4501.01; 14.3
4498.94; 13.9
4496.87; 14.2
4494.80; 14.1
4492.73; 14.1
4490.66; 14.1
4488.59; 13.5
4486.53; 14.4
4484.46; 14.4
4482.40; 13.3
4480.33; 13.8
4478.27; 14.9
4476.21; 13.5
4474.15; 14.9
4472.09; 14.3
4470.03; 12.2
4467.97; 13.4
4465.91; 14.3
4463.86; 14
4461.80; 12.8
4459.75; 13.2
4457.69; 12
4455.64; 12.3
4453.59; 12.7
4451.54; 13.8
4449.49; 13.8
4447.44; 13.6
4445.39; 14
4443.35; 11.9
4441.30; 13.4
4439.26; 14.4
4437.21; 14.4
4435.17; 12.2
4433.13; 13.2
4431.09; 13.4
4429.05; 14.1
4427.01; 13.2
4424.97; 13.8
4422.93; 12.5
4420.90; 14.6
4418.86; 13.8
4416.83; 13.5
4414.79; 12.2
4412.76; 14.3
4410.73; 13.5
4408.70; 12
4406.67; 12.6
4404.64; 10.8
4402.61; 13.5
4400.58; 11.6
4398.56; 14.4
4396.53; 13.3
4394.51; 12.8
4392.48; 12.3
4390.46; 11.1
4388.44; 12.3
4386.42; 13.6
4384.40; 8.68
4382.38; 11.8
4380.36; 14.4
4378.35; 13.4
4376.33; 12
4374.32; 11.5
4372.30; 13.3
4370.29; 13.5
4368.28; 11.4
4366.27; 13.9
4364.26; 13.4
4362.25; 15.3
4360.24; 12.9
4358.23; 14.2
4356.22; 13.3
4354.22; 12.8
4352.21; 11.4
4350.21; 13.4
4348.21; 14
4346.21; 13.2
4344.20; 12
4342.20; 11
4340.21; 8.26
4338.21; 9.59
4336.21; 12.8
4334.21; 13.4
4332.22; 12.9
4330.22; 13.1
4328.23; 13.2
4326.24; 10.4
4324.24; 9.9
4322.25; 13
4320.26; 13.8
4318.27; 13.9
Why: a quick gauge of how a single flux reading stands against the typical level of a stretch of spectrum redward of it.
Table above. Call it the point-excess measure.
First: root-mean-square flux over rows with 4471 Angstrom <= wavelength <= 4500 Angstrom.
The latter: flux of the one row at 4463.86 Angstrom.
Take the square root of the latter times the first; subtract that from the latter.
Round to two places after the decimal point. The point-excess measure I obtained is -0.05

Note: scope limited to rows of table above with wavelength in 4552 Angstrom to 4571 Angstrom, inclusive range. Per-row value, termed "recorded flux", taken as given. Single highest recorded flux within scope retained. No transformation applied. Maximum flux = 14.9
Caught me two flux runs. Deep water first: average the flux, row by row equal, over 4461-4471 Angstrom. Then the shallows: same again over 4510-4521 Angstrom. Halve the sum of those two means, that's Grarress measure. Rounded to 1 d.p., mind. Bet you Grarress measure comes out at 13.9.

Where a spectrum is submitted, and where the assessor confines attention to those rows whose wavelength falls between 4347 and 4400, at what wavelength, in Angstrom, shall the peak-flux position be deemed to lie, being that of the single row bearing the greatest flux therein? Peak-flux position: 4362.25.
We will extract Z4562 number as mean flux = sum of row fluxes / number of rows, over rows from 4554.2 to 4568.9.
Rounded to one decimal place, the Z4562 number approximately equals 14.2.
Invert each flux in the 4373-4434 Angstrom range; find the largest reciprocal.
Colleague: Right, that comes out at 0.115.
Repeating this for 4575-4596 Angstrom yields 0.074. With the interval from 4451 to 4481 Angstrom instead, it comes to 0.083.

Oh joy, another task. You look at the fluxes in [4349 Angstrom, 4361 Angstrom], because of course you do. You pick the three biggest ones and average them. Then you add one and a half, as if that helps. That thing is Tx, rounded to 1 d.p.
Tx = 15.1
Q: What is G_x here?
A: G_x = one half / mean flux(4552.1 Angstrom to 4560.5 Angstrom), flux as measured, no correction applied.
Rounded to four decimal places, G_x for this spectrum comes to 0.0357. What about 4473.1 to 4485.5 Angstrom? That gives 0.0354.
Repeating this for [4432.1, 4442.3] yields 0.0370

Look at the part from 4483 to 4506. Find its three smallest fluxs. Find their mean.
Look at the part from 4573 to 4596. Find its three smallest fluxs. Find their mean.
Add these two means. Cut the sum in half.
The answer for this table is 13.7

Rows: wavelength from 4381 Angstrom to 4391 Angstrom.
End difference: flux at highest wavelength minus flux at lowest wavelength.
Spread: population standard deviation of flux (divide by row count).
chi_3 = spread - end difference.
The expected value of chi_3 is 2.3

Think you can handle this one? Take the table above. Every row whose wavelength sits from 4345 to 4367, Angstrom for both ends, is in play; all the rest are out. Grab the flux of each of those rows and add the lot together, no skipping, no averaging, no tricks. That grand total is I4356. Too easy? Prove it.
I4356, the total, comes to 148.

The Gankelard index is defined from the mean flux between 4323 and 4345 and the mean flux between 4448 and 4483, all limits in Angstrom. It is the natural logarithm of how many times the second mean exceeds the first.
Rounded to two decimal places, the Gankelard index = 0.16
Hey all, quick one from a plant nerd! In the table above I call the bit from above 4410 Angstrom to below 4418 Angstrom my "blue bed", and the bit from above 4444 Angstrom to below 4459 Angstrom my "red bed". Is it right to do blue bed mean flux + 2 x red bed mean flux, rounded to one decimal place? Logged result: 39.7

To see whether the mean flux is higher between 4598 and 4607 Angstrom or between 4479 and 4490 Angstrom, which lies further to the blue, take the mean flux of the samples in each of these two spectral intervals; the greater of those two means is 13.9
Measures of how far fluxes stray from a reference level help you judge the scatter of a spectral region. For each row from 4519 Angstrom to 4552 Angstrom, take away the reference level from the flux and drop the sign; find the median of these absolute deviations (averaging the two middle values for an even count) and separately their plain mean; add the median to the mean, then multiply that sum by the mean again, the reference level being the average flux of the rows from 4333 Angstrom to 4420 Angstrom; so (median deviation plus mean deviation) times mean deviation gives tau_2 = 2.4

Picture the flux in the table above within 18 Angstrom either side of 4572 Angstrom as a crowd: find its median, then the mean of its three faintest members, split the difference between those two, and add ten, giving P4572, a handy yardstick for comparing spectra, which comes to 23.7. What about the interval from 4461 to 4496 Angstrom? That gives 23.4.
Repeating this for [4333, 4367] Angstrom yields 21.4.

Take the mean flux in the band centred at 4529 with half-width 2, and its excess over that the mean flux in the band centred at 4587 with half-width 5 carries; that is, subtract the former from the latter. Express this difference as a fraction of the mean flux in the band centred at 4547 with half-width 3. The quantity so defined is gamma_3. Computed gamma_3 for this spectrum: 0.10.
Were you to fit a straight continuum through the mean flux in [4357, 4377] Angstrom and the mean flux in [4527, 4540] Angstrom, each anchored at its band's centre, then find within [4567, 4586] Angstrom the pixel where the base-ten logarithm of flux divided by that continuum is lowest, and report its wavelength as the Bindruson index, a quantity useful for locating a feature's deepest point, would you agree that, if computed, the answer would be 4572.04 Angstrom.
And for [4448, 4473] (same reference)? 4457.69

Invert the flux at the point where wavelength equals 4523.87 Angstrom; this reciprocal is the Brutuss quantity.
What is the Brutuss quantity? 0.072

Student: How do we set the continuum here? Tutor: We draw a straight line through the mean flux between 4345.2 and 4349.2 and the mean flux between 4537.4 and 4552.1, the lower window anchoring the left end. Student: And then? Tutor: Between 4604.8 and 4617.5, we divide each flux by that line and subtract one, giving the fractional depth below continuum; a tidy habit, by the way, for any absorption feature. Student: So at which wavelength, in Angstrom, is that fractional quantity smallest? 4616.47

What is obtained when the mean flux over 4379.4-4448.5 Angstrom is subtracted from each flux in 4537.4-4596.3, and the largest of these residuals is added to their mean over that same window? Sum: 3.0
